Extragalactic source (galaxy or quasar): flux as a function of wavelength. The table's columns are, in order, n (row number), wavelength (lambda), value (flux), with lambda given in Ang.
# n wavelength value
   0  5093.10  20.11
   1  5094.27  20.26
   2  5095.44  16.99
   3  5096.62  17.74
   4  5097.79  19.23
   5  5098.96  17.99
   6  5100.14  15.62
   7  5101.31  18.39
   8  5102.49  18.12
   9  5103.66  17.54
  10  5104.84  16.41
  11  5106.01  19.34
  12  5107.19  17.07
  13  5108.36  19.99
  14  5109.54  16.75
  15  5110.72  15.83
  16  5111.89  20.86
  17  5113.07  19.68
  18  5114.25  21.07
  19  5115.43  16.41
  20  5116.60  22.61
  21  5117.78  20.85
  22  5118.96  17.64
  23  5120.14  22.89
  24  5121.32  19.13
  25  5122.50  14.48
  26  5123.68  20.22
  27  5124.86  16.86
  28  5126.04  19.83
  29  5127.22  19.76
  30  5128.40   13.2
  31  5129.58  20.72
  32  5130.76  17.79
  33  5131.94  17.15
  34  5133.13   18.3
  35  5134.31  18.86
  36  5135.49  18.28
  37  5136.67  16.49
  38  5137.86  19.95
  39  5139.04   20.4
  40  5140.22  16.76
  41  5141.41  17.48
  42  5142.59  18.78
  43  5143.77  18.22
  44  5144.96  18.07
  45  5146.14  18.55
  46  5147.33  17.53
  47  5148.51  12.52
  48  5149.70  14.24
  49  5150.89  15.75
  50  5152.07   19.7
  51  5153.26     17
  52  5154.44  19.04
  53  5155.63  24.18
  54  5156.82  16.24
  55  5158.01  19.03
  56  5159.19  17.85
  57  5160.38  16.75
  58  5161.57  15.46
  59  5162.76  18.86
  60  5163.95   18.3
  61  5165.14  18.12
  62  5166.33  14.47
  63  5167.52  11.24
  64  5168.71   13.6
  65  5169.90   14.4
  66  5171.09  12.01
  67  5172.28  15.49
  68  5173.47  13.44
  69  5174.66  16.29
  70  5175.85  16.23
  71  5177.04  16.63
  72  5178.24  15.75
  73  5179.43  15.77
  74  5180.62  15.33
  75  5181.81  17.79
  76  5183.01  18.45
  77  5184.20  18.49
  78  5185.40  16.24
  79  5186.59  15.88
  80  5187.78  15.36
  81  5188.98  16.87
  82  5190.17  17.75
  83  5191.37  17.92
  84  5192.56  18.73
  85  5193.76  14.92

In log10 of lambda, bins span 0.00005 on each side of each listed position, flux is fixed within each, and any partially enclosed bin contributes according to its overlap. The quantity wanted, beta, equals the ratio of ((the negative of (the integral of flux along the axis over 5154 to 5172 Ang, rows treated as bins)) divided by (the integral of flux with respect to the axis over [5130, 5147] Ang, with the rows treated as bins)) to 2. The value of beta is -0.5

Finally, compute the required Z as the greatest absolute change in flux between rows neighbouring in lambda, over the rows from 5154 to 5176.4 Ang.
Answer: 7.9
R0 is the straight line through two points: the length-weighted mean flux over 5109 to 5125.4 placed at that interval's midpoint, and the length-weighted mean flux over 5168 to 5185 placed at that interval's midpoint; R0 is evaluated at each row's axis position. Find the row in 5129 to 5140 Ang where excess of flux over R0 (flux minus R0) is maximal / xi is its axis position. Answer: 5139.04 Ang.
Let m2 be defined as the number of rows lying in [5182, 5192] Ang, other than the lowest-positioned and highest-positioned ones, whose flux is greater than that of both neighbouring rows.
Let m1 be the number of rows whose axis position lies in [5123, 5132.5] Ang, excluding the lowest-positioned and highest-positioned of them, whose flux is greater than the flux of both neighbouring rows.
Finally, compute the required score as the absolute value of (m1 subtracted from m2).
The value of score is 1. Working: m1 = 2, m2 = 1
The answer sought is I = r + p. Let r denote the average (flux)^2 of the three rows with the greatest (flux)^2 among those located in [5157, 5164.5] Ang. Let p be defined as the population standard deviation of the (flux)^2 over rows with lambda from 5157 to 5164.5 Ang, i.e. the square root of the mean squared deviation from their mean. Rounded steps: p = 43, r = 351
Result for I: 394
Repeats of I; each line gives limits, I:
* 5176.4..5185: 375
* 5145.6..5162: 543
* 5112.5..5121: 582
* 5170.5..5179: 314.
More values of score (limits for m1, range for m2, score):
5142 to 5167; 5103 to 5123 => 1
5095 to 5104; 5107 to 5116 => 1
